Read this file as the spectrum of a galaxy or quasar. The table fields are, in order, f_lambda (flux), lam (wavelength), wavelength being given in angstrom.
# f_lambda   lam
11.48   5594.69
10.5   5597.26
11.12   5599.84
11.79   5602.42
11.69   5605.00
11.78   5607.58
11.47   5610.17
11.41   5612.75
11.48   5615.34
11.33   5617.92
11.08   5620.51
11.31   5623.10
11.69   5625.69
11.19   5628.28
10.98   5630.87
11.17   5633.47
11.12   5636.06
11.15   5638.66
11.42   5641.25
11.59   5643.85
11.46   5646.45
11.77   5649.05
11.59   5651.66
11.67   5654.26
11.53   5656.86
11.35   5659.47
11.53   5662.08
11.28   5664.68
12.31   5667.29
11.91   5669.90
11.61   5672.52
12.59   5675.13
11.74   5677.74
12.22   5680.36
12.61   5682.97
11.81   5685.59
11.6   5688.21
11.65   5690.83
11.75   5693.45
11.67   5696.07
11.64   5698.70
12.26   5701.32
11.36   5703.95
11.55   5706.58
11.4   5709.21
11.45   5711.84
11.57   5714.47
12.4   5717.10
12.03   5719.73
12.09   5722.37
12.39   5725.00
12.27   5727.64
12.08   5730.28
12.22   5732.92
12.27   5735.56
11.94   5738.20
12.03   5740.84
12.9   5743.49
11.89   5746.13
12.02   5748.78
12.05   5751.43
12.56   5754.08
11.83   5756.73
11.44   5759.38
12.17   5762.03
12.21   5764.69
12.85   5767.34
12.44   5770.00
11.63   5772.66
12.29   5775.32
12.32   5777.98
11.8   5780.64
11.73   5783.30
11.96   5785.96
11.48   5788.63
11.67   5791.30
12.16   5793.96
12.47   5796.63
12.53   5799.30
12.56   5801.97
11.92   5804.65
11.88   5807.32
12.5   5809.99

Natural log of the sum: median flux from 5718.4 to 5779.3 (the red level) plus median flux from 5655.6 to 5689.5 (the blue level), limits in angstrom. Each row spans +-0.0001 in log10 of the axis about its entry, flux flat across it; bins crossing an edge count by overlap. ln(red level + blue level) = 3.17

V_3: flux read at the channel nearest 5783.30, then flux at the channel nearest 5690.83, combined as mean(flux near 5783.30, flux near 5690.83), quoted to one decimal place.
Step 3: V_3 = 11.7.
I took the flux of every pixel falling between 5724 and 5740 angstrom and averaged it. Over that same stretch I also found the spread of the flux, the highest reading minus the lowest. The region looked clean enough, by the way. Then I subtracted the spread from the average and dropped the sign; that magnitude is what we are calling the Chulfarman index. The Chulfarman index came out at 11.7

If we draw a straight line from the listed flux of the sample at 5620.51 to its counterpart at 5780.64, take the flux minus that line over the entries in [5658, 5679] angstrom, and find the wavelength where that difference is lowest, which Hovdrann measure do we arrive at 5664.68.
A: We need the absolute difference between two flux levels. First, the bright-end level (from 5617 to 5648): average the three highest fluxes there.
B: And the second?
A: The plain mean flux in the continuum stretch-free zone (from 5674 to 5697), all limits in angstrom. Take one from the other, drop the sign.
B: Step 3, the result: 0.38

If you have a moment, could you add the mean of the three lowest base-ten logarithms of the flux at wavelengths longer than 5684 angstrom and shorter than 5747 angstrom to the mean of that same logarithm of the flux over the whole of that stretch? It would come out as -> 2.13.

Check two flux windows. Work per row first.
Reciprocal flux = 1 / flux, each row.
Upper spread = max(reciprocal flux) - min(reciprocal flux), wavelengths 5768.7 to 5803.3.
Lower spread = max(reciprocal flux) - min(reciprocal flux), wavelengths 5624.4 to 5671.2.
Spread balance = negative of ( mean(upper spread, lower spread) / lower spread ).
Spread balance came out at -0.88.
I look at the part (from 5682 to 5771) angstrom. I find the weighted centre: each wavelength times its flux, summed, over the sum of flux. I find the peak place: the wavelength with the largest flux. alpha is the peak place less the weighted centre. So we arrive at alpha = 16.7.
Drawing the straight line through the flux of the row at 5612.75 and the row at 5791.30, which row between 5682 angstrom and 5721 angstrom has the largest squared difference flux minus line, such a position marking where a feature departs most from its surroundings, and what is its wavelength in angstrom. 5682.97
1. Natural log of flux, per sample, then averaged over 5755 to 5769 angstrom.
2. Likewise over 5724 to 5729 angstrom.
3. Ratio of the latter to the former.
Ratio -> 1.01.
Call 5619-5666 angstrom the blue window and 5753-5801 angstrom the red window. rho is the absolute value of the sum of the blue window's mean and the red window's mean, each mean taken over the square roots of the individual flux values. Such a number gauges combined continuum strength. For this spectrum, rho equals 6.85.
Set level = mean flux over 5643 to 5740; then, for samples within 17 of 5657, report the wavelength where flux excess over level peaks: 5667.29 angstrom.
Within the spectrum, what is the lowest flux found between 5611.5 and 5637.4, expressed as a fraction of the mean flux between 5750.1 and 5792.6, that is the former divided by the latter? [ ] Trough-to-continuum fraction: 0.913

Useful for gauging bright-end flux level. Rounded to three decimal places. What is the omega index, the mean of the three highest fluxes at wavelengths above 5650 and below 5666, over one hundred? 0.116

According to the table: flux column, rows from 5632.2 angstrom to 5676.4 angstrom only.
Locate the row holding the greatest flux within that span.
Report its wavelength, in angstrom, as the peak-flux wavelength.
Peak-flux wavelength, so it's 5675.13 angstrom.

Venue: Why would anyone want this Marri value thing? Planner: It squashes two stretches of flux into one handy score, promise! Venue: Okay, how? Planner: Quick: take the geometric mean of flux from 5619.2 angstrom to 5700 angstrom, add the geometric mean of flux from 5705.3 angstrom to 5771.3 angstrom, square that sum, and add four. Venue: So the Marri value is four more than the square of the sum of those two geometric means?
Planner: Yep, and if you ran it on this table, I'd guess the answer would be 565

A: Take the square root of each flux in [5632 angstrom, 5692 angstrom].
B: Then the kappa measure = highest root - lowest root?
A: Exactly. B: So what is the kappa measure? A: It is 0.22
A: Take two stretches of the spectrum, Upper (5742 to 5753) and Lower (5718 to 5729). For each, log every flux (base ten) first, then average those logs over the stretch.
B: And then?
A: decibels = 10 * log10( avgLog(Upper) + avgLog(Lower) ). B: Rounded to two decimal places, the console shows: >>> 3.37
